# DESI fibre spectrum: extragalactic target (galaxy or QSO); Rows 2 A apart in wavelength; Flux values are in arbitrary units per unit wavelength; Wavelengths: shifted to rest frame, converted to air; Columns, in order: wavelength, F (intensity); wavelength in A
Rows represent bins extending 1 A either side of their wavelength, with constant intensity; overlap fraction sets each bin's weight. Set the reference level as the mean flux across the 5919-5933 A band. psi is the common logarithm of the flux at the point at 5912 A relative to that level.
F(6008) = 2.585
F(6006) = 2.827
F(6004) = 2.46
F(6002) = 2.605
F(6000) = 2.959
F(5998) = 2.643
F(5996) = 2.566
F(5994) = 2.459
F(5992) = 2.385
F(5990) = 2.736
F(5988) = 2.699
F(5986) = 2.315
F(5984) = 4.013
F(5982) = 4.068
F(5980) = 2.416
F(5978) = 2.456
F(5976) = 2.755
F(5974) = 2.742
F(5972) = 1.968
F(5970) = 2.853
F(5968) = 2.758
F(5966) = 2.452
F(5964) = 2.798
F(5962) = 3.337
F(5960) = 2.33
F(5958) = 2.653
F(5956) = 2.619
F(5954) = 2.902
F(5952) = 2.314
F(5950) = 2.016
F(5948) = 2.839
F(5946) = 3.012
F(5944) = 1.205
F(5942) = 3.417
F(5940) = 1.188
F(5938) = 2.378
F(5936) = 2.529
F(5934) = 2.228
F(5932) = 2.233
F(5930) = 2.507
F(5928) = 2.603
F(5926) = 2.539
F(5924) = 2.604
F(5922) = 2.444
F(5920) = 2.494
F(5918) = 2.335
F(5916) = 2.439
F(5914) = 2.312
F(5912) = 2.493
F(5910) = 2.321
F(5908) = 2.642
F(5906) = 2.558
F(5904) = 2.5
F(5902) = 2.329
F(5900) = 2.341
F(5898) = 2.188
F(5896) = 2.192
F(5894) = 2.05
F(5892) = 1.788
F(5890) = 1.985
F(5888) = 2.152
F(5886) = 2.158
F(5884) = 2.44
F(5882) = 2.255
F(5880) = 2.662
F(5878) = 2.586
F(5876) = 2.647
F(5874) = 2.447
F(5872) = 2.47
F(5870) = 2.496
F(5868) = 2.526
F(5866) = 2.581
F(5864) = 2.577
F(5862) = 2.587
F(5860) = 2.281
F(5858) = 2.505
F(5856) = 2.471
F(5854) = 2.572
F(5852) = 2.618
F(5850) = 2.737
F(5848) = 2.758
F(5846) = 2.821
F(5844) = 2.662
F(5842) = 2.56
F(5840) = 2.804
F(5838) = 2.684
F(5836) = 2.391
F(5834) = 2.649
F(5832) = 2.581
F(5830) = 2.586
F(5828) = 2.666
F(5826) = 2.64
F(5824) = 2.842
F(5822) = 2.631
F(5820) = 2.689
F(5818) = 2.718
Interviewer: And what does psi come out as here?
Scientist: 0.00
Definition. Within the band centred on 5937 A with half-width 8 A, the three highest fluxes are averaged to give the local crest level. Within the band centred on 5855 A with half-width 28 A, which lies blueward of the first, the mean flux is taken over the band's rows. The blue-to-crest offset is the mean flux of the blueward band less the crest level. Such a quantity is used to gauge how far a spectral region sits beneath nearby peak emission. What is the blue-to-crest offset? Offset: -0.24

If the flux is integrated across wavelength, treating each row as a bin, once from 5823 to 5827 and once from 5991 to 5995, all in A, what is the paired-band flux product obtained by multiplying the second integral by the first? 106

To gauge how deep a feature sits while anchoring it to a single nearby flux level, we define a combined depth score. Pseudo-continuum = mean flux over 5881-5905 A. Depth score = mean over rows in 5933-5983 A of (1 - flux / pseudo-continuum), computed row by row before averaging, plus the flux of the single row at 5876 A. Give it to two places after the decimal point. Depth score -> 2.48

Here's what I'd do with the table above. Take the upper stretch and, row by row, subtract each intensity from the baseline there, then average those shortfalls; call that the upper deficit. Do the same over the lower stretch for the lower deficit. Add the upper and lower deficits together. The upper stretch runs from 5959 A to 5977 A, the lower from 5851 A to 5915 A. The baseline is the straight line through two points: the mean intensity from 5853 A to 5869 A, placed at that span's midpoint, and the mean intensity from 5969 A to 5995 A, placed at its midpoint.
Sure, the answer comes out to 0.22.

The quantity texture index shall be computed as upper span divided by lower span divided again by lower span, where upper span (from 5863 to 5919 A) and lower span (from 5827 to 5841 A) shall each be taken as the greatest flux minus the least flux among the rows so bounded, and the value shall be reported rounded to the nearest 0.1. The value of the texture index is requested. 5.1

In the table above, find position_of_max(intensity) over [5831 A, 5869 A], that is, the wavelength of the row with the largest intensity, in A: 5846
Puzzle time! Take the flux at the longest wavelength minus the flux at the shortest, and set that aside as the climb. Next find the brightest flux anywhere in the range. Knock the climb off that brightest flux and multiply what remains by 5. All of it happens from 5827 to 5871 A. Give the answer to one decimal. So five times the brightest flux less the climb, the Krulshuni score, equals 15.0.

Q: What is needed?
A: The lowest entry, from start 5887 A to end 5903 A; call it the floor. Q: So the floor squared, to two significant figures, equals 3.2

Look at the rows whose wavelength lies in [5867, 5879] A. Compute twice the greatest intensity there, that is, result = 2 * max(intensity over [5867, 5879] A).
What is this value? 5.29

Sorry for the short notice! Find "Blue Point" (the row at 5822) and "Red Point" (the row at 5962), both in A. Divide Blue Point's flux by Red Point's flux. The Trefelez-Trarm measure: 0.79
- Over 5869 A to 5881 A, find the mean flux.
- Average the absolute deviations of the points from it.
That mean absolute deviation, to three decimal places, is 0.080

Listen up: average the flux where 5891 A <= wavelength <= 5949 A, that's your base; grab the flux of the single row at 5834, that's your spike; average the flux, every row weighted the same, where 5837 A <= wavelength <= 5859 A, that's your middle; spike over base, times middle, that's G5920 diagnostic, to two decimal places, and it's 2.97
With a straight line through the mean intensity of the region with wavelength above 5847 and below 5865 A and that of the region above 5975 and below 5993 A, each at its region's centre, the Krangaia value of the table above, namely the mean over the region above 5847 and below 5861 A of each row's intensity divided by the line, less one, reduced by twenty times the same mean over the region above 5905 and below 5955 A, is 2.3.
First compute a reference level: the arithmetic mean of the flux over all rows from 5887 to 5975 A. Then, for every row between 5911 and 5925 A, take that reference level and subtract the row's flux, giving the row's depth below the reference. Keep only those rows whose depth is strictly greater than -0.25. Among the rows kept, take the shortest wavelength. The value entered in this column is 5912 A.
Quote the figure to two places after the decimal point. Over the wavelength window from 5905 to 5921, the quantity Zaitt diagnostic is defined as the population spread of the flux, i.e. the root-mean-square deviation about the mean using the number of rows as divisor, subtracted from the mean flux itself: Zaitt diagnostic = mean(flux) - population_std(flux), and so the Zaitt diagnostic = 2.34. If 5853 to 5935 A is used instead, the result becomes 2.21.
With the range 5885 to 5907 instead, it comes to 1.99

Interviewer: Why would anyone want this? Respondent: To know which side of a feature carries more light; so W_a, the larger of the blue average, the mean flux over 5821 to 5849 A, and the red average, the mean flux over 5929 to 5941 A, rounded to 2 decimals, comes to 2.66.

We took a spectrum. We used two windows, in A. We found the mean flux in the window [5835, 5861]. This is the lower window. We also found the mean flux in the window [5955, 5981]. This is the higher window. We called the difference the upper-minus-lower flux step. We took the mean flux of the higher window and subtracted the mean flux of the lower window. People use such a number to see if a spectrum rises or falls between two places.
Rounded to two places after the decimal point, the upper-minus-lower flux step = 0.02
